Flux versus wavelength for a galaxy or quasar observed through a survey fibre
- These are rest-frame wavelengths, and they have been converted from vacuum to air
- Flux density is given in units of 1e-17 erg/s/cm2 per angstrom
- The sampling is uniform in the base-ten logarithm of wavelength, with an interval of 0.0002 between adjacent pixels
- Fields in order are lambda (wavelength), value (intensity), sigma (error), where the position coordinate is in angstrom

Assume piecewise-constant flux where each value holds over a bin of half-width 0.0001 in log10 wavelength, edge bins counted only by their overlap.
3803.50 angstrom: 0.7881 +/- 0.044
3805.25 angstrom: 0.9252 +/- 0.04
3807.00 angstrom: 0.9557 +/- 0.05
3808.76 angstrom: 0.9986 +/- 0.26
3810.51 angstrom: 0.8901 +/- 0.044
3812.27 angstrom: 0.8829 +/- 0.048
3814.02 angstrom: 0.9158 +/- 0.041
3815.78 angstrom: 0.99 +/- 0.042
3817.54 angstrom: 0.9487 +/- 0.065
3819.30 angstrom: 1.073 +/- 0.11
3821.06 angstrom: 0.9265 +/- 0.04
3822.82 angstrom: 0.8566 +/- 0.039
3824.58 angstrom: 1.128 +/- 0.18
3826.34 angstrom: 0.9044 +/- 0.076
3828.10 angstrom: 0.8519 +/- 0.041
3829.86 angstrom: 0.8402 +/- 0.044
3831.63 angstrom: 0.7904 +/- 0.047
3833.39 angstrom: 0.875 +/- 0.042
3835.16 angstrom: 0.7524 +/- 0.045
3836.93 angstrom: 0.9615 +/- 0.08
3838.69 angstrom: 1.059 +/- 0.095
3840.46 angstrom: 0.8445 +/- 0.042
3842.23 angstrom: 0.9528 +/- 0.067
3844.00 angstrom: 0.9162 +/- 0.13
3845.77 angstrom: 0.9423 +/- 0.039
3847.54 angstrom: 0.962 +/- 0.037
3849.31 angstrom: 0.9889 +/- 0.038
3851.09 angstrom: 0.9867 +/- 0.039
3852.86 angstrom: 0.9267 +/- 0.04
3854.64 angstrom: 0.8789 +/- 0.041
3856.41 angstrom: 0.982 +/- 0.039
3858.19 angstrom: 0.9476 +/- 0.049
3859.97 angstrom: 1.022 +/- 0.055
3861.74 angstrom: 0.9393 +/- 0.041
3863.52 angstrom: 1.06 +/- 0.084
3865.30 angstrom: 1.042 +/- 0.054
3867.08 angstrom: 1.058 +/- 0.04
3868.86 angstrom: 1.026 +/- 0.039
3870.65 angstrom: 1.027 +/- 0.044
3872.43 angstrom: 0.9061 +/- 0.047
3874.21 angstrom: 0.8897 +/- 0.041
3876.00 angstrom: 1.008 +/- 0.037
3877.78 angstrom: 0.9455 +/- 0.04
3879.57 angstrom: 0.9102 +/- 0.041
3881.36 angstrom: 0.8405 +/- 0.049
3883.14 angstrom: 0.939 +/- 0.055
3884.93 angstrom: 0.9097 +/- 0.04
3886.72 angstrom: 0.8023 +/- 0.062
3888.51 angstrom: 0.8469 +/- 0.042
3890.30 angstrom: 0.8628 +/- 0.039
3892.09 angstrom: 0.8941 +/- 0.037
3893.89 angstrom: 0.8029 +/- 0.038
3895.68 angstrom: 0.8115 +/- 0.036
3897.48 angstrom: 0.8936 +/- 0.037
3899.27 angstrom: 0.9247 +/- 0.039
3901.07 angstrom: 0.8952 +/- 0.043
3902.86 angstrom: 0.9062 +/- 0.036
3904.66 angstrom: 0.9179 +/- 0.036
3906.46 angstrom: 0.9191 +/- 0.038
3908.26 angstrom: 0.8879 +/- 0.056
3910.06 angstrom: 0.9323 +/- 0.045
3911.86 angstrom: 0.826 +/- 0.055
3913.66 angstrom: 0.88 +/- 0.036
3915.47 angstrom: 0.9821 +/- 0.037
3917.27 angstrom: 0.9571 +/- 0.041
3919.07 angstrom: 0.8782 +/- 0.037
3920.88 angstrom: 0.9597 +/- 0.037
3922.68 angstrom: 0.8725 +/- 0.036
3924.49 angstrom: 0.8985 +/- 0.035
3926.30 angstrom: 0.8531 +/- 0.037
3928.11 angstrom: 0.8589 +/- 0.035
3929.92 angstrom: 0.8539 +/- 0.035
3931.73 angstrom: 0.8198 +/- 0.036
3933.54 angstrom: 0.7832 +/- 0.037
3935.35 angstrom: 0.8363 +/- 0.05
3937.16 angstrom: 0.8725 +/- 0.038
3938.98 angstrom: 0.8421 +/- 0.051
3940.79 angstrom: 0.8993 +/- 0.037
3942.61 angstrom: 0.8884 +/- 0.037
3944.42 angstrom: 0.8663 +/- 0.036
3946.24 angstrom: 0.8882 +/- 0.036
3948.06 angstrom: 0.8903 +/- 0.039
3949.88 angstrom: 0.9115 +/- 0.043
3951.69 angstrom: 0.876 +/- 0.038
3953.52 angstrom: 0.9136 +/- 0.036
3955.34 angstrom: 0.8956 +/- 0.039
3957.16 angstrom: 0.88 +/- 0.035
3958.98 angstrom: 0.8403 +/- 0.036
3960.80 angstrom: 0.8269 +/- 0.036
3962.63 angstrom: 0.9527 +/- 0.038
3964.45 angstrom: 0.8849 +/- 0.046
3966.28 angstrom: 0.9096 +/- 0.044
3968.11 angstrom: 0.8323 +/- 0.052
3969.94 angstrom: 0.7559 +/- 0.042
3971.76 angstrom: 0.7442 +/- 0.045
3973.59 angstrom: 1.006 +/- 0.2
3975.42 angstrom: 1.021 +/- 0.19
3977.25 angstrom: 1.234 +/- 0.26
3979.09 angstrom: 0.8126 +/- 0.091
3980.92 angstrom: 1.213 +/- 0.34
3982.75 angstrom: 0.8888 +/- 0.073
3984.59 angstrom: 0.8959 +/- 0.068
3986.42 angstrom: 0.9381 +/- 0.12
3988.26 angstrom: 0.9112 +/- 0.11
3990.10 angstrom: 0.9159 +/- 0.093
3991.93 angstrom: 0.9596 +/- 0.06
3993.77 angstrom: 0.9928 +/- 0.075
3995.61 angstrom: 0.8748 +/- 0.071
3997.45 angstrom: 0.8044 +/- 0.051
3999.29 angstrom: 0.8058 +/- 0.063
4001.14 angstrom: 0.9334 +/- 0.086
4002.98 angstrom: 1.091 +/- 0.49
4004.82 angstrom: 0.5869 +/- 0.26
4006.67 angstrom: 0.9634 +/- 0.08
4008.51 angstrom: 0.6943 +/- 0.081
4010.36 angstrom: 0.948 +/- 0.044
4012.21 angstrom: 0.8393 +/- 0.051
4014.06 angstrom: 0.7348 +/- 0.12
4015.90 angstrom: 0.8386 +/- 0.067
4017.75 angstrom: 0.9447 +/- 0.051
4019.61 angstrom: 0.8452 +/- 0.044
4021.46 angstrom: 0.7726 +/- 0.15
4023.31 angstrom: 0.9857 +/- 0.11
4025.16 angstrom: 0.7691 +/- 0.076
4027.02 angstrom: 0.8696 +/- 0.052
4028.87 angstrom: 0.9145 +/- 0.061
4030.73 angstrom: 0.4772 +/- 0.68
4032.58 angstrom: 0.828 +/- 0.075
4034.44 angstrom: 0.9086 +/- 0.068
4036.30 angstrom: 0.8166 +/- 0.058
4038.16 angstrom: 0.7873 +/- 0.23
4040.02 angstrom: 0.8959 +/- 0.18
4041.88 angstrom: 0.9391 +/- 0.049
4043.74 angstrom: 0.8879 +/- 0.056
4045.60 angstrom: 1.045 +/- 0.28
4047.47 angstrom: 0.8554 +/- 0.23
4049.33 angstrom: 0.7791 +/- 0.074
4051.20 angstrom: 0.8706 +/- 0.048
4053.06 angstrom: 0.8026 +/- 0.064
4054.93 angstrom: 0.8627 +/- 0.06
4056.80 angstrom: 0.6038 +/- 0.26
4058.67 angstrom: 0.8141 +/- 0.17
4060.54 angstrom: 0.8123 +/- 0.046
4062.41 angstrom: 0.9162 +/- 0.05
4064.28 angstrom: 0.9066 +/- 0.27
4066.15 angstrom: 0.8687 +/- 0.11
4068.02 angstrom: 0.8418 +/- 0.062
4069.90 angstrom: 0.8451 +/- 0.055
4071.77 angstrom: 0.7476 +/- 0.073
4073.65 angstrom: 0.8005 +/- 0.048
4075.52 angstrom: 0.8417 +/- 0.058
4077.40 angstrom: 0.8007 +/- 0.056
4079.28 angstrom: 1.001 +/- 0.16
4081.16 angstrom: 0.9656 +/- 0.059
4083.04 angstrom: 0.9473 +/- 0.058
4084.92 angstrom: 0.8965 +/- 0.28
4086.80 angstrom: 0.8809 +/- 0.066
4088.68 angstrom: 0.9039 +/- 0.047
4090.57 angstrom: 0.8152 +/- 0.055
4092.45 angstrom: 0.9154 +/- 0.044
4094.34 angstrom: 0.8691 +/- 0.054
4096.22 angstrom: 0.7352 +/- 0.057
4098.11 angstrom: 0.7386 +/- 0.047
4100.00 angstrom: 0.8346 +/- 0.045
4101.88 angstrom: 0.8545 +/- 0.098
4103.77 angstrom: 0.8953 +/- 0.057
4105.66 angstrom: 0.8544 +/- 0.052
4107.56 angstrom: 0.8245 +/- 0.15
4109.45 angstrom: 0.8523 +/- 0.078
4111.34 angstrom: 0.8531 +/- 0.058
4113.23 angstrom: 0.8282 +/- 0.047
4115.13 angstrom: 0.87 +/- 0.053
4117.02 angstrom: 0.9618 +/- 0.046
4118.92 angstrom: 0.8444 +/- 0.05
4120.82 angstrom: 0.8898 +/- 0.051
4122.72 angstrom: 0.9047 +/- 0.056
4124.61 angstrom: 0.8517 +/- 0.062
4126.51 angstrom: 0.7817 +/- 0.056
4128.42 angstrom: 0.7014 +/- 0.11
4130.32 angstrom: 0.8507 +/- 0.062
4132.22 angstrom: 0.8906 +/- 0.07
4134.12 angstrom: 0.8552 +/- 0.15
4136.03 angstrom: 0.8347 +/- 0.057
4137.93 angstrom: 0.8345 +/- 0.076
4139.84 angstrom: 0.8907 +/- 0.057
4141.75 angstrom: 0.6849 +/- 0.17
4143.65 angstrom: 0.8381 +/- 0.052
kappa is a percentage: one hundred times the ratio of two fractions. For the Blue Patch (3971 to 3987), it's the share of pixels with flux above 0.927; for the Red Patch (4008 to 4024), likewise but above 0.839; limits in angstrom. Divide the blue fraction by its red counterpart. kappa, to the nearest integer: 100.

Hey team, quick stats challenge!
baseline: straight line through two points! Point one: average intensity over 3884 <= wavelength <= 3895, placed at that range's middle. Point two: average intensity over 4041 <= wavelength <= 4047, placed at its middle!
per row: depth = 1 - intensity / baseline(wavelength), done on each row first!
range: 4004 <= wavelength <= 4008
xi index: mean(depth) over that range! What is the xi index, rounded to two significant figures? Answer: 0.17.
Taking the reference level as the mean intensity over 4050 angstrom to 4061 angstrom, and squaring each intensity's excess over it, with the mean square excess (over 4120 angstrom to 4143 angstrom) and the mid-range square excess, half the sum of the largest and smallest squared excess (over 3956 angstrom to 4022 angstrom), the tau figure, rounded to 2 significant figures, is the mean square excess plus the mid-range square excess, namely 0.10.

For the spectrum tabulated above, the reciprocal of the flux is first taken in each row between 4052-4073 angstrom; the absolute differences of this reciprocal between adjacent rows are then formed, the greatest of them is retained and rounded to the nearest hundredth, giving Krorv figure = 0.50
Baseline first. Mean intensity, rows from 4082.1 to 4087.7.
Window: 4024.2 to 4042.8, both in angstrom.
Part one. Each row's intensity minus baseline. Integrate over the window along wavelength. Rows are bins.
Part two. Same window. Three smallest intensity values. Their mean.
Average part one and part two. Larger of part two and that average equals 0.68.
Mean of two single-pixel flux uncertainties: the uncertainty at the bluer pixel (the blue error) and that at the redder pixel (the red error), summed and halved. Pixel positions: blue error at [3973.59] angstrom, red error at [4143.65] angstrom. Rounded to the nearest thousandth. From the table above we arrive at 0.126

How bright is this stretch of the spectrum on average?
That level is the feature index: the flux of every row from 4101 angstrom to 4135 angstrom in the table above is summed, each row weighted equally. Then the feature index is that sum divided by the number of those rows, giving 0.85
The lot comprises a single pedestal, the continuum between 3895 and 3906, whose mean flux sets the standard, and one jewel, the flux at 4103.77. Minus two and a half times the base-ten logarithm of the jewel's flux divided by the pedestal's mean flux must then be 0.00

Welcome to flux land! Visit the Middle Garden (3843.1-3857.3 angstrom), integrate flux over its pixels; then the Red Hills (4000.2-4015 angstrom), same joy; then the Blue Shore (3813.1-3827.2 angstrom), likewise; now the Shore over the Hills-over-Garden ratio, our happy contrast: 14.6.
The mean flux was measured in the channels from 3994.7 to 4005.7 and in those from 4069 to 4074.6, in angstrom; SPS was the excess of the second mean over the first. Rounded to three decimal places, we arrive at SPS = -0.052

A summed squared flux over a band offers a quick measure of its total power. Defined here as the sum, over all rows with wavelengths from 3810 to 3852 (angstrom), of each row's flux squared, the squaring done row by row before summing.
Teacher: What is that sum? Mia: 21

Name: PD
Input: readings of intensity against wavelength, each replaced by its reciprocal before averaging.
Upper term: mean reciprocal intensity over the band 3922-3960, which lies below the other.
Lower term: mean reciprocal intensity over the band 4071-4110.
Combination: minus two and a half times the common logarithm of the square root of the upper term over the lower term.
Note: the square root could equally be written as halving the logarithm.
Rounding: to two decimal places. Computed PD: 0.01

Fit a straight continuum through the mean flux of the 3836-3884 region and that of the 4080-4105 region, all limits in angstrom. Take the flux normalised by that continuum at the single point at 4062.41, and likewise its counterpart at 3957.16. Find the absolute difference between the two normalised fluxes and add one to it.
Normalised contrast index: 1.09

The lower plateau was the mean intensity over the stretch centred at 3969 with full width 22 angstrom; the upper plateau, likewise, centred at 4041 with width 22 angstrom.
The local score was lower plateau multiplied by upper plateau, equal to 0.76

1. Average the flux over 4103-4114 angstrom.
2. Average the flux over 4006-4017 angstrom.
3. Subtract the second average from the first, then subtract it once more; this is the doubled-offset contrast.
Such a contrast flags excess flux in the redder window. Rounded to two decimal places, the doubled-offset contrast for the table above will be -0.82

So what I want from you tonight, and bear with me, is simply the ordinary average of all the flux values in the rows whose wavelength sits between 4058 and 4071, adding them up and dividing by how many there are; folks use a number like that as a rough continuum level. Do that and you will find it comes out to 0.858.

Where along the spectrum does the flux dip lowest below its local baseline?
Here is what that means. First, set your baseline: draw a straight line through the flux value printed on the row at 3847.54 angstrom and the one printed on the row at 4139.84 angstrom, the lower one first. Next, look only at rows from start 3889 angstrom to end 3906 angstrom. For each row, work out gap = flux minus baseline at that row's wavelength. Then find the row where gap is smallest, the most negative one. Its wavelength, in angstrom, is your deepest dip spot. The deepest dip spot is 3893.89 angstrom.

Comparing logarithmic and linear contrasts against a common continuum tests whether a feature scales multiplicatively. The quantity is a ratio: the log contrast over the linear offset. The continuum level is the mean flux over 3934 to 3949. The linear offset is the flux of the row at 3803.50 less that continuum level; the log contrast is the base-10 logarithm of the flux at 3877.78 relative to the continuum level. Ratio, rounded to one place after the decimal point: -0.4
